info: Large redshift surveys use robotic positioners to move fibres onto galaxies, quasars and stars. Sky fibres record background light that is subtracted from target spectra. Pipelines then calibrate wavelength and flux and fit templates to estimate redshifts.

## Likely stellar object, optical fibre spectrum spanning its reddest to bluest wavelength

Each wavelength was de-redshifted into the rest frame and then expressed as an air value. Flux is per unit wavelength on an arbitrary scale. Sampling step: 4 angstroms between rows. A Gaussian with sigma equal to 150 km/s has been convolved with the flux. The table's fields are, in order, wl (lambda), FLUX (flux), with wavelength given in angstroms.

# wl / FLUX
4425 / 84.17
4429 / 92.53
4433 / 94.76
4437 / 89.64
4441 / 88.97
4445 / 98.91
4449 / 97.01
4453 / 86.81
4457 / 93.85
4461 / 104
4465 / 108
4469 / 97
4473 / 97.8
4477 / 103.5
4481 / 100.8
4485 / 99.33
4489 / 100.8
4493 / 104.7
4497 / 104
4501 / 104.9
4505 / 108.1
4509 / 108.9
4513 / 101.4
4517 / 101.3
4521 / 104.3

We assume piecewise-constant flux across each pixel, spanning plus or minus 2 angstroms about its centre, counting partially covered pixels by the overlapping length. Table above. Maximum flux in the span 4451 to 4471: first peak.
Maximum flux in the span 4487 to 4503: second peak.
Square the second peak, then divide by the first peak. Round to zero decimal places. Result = 102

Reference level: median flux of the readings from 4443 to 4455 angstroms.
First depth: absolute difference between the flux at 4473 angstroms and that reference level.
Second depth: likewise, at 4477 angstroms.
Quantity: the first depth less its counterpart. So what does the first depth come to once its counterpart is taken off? -5.7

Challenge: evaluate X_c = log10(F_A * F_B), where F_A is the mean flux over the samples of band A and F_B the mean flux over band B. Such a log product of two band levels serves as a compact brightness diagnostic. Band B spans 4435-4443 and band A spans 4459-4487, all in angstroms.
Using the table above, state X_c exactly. 3.96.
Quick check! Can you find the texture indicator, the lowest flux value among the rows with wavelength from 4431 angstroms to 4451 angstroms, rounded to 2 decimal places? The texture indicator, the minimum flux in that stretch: 88.97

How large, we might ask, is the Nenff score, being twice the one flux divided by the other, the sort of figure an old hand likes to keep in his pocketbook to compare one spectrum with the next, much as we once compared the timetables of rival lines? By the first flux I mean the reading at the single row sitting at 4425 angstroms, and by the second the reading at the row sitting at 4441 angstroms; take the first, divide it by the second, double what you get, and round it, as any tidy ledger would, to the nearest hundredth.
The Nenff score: 1.89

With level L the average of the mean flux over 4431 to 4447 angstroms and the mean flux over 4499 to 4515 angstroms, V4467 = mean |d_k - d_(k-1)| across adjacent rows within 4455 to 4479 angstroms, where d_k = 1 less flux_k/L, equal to 0.064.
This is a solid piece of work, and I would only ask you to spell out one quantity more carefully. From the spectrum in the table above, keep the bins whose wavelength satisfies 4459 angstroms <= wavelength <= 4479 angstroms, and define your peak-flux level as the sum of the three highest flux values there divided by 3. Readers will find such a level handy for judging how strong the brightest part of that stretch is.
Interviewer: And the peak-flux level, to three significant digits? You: 105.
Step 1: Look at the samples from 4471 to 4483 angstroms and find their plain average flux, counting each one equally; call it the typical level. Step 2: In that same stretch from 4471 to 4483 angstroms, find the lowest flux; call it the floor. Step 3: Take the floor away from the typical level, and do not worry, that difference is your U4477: 2.9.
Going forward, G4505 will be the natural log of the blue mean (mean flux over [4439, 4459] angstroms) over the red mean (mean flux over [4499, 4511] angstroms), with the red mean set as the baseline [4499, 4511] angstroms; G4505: -0.14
